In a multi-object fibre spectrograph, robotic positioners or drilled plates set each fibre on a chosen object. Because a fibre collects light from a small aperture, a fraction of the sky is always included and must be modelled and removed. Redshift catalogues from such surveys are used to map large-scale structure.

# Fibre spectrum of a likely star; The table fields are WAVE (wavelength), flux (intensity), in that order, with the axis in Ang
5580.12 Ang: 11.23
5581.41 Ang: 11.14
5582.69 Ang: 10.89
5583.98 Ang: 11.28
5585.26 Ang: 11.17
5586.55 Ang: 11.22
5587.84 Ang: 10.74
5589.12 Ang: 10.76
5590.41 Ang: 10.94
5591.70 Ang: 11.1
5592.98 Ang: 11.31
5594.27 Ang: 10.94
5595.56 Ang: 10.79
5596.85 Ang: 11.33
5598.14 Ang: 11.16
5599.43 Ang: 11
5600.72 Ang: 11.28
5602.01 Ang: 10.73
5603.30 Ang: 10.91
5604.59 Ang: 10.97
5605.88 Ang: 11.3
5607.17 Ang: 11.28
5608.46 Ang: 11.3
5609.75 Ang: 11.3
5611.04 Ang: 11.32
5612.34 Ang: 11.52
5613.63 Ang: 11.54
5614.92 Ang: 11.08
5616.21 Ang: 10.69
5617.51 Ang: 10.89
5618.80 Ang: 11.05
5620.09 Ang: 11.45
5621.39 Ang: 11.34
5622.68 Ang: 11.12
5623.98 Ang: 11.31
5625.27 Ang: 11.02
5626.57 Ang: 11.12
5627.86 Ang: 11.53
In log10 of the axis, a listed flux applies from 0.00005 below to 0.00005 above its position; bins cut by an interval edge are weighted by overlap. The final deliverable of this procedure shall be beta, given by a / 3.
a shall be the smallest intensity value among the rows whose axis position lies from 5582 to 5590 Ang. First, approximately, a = 10.74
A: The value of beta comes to 3.58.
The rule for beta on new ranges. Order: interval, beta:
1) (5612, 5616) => 3.69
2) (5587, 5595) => 3.58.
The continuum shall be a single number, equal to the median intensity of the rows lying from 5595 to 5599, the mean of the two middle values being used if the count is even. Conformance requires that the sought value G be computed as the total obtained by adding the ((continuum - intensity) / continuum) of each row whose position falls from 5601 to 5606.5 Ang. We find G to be 0.065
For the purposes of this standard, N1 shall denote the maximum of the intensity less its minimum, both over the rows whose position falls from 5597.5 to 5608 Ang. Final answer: 0.57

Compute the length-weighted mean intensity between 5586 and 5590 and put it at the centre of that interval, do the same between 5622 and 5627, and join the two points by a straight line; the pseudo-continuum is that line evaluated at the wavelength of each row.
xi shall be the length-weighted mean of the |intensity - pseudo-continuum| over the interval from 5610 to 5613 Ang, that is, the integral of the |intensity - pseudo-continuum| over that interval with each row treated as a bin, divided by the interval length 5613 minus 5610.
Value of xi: 0.35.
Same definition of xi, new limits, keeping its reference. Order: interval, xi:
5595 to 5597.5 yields 0.27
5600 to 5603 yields 0.25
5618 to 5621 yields 0.20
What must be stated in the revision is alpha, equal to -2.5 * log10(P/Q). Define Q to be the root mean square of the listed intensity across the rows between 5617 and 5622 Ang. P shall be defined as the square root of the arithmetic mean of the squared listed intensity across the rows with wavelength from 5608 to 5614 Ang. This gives -0.020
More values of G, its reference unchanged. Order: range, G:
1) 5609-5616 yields -0.086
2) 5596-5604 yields 0.049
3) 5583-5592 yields 0.082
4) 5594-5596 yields 0.053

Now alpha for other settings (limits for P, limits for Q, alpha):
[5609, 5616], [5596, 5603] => -0.024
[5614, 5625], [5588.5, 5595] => -0.011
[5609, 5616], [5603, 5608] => -0.023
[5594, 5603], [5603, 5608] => 0.008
